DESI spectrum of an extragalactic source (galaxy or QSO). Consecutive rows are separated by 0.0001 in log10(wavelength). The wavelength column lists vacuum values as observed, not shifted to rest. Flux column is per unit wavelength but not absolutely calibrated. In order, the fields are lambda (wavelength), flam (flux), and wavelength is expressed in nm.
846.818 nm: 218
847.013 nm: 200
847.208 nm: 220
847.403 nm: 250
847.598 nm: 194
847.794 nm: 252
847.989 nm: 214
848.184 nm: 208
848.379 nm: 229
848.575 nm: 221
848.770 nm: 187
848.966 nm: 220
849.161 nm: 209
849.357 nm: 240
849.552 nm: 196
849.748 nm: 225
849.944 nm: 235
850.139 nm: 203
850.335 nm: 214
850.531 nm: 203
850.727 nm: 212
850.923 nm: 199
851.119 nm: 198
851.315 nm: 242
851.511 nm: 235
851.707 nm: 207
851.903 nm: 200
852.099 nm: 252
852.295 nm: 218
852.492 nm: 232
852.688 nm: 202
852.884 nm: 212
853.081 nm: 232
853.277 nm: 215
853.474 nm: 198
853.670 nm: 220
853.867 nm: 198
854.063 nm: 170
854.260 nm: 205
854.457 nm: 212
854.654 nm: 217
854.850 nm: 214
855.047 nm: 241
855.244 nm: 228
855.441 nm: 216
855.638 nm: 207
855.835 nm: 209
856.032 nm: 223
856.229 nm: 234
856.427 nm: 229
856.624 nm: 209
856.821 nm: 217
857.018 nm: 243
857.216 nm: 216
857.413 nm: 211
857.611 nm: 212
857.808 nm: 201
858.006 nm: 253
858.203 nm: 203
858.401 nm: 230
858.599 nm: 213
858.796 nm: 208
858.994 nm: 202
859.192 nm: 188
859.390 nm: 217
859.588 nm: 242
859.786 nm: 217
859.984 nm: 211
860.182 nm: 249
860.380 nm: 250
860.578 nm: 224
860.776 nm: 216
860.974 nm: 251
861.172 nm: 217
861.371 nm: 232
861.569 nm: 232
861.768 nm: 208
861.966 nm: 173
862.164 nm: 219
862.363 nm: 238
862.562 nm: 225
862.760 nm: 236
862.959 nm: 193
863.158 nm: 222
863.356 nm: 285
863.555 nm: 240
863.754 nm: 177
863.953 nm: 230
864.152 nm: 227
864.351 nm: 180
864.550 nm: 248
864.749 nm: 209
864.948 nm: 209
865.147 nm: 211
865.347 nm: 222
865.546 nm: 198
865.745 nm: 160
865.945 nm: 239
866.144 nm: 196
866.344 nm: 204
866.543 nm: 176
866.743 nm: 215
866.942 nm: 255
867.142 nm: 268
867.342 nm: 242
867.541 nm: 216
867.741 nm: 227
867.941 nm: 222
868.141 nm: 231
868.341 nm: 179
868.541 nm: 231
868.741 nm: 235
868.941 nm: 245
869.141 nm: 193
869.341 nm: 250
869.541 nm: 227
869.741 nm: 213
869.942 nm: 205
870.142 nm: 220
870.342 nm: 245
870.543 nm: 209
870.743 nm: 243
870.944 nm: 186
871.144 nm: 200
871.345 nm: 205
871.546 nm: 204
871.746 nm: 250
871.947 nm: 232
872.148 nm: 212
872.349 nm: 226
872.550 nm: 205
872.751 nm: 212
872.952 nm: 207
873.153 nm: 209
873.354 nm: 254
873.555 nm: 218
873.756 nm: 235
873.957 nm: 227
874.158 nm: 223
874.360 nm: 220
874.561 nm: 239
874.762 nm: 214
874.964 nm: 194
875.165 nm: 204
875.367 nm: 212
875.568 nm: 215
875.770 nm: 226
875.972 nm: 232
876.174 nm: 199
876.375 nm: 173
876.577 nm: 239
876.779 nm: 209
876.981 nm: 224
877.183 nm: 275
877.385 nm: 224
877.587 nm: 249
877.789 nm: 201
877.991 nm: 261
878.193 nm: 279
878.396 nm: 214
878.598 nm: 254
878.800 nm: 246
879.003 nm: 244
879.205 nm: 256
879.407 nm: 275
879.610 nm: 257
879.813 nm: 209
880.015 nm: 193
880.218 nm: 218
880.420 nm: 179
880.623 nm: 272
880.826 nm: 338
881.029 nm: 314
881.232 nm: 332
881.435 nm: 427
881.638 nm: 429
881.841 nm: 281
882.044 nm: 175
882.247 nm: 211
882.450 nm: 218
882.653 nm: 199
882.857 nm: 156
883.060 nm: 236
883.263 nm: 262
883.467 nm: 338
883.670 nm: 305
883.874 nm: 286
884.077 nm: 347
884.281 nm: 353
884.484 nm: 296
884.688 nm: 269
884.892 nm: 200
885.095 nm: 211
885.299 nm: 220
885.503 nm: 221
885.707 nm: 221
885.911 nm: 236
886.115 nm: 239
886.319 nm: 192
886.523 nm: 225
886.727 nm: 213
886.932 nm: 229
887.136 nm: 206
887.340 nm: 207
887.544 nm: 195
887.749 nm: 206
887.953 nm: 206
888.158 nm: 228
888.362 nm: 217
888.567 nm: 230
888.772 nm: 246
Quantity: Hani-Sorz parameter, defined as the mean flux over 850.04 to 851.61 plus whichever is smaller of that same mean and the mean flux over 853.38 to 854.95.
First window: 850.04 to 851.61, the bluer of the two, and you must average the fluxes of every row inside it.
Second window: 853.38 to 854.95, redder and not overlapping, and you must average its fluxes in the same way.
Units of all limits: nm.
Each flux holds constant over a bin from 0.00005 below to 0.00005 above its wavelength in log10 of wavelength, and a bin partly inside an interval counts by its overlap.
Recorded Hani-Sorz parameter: 418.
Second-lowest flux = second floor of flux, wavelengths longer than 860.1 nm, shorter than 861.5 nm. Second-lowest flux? 217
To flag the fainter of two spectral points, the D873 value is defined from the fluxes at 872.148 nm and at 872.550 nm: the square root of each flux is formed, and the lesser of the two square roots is 14.3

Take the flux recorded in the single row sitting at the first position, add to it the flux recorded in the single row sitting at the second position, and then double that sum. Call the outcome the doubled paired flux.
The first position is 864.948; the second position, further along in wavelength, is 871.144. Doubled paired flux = 818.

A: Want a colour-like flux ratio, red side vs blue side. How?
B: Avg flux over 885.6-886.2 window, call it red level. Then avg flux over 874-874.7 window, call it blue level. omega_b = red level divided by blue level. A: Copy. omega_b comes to 1.02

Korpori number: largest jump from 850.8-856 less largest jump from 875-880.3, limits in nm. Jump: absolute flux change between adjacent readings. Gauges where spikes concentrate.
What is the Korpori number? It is -14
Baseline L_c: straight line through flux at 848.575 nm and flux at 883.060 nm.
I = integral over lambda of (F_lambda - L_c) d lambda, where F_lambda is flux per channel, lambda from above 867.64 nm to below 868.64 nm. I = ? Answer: -12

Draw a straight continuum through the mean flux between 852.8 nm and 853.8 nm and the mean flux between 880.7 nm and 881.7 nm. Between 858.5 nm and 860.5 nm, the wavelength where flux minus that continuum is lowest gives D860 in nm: 859.192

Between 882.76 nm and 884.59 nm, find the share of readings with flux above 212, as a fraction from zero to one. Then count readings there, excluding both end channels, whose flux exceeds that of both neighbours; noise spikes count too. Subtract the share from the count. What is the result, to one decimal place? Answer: 1.1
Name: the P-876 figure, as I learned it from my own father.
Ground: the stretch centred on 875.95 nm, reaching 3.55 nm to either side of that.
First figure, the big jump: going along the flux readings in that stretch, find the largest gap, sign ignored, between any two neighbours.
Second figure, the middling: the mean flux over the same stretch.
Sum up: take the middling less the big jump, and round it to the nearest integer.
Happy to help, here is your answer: 162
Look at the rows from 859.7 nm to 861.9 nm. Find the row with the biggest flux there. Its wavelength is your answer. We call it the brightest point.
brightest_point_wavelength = 860.974 nm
